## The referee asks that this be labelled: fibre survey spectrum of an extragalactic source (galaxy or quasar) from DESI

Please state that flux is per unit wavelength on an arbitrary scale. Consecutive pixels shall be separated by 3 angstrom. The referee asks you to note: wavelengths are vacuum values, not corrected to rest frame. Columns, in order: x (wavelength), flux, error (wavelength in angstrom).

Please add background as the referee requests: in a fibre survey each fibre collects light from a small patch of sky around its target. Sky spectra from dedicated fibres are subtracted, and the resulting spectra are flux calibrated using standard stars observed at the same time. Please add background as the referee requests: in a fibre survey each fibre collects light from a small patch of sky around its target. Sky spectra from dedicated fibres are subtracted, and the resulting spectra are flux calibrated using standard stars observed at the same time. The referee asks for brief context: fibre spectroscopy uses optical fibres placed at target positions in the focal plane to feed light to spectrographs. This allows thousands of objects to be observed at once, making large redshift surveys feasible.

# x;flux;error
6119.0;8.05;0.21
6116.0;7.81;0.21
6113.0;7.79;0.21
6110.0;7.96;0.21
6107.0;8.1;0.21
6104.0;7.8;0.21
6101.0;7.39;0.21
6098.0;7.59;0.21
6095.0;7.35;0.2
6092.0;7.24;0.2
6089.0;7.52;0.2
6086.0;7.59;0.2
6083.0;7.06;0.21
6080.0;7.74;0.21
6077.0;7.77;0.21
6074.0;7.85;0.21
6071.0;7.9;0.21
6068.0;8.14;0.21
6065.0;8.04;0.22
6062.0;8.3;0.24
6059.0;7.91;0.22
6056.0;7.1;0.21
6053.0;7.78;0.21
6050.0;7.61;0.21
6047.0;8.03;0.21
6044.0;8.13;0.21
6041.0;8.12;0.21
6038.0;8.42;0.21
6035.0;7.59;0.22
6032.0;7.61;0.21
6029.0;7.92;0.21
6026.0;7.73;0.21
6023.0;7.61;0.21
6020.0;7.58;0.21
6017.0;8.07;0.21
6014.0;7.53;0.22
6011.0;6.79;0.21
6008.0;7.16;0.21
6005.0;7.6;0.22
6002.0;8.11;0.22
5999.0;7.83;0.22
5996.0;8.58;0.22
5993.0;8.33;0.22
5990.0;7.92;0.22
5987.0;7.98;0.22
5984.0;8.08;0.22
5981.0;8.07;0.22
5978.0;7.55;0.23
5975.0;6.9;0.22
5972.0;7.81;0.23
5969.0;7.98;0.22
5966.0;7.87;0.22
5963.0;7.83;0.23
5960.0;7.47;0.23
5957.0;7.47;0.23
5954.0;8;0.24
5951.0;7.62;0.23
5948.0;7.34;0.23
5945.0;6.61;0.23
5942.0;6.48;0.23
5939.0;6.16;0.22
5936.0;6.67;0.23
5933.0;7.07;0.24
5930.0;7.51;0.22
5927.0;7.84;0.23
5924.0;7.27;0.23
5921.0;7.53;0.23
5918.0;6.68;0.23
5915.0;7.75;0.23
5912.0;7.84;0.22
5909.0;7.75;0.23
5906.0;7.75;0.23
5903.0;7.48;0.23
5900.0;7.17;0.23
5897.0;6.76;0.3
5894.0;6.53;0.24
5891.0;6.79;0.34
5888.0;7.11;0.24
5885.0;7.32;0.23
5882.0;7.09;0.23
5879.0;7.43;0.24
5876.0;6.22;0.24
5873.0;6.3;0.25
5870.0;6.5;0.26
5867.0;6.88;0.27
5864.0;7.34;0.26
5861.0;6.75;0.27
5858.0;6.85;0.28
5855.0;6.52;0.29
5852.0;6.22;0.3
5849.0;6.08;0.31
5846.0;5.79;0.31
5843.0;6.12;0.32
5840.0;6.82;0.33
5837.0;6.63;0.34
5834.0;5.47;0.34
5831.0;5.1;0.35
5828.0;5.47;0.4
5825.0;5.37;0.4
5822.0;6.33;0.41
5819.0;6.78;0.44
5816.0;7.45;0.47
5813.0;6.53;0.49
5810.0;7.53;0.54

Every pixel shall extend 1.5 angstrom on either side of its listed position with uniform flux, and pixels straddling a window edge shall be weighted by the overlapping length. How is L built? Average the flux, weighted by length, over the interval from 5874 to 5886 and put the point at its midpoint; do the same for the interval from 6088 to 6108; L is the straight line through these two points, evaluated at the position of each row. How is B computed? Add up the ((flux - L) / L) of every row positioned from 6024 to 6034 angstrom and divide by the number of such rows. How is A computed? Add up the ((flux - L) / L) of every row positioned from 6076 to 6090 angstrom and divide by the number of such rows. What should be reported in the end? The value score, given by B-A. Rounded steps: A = 0.00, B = 0.05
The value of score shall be 0.05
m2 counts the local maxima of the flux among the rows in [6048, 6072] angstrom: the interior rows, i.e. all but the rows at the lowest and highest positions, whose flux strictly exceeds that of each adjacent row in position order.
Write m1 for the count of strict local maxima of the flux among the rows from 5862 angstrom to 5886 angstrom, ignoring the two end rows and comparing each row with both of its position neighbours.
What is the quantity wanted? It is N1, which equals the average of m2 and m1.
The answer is 2.0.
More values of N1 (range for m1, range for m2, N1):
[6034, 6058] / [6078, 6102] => 2.5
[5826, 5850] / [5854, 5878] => 1.5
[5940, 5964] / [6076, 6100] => 1.0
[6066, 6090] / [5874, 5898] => 1.5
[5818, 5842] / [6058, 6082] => 1.5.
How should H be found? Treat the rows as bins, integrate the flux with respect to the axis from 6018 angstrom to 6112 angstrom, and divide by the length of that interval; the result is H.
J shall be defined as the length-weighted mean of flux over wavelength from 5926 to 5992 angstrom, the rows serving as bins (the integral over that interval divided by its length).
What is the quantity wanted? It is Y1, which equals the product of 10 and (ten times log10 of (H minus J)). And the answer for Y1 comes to -54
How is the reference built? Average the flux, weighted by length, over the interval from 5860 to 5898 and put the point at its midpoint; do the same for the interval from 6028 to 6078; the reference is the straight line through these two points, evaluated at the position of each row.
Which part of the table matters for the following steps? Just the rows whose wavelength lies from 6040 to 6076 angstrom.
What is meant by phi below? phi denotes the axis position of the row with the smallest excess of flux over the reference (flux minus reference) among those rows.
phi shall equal 6056.0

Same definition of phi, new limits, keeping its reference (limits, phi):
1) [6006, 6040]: 6011.0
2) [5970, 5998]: 5975.0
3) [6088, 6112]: 6092.0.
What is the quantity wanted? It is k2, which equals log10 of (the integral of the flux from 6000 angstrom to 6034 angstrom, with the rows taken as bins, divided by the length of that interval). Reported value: 0.882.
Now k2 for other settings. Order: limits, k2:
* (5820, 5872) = 0.796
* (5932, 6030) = 0.879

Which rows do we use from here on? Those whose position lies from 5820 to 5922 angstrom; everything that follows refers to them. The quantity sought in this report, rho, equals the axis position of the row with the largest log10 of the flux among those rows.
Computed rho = 5912.0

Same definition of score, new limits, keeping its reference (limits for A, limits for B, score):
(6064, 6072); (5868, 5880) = -0.12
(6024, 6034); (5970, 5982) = 0.00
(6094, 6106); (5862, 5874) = -0.02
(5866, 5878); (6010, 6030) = 0.10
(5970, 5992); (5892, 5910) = -0.04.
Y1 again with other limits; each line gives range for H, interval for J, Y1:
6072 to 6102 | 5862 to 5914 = -36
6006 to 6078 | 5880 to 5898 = -8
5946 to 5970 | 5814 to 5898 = 7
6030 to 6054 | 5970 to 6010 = -107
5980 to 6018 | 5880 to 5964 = -22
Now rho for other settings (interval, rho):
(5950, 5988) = 5984.0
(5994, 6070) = 5996.0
